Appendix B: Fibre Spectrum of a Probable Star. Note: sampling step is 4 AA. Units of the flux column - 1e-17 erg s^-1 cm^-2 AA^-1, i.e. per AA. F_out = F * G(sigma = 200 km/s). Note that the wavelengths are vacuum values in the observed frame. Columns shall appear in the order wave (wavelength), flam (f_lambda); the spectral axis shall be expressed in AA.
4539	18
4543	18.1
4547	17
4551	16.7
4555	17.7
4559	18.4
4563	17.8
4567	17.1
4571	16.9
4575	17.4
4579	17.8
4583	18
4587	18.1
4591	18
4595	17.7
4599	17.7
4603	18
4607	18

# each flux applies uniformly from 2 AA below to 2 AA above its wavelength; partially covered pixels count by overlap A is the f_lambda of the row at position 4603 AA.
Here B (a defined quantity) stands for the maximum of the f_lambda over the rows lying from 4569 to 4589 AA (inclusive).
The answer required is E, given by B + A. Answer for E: 36.1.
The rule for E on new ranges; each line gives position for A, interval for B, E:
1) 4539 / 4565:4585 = 36.0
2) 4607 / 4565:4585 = 36.0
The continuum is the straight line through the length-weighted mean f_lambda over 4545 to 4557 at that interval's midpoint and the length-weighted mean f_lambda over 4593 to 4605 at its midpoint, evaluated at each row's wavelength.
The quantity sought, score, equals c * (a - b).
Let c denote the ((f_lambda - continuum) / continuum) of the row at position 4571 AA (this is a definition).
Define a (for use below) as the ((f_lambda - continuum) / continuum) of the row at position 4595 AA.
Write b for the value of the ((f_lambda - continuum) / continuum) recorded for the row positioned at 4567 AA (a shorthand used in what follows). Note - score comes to -0.0004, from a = -0.003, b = -0.01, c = -0.03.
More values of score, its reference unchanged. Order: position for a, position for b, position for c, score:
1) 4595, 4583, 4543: -0.0017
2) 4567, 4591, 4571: 0.0009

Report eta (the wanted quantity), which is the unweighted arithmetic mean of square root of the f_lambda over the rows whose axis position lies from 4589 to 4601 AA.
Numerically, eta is 4.22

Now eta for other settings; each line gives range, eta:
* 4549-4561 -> 4.19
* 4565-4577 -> 4.14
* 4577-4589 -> 4.24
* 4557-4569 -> 4.21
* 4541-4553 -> 4.15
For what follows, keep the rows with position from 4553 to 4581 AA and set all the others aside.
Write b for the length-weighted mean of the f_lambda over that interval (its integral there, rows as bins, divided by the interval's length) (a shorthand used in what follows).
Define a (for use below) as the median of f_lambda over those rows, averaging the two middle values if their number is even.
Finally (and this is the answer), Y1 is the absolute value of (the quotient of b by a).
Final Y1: 0.994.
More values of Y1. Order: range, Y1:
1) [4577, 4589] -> 0.998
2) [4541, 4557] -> 1.001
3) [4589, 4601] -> 1.006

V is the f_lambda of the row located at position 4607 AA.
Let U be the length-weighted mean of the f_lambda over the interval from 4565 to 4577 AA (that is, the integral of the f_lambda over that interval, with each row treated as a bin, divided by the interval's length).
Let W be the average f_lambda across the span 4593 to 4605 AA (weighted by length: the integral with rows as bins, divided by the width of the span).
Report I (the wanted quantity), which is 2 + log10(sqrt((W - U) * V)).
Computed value 2.54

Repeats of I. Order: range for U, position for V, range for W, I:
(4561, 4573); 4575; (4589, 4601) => 2.48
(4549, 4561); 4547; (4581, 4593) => 2.43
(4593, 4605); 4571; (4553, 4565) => 2.22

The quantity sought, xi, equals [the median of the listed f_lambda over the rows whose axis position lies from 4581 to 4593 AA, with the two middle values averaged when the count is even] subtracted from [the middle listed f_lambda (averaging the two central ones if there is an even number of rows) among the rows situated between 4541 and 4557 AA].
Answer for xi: -0.65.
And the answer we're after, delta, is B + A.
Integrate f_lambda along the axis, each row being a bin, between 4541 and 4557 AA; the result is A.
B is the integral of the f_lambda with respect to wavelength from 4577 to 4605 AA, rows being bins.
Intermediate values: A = 278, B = 501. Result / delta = 779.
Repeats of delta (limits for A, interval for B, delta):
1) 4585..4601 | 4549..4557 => 424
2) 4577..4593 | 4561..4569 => 427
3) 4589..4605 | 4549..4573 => 704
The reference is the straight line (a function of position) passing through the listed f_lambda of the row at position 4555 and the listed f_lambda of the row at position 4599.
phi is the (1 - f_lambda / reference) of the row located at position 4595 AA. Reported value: 0.00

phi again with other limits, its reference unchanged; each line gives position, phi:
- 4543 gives -0.02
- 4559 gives -0.04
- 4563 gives -0.01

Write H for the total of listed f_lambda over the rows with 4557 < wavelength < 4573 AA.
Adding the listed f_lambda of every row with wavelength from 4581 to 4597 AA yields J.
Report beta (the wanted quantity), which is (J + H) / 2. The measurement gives 71.0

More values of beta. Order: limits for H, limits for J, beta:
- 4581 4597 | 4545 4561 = 70.8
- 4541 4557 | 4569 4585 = 69.8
